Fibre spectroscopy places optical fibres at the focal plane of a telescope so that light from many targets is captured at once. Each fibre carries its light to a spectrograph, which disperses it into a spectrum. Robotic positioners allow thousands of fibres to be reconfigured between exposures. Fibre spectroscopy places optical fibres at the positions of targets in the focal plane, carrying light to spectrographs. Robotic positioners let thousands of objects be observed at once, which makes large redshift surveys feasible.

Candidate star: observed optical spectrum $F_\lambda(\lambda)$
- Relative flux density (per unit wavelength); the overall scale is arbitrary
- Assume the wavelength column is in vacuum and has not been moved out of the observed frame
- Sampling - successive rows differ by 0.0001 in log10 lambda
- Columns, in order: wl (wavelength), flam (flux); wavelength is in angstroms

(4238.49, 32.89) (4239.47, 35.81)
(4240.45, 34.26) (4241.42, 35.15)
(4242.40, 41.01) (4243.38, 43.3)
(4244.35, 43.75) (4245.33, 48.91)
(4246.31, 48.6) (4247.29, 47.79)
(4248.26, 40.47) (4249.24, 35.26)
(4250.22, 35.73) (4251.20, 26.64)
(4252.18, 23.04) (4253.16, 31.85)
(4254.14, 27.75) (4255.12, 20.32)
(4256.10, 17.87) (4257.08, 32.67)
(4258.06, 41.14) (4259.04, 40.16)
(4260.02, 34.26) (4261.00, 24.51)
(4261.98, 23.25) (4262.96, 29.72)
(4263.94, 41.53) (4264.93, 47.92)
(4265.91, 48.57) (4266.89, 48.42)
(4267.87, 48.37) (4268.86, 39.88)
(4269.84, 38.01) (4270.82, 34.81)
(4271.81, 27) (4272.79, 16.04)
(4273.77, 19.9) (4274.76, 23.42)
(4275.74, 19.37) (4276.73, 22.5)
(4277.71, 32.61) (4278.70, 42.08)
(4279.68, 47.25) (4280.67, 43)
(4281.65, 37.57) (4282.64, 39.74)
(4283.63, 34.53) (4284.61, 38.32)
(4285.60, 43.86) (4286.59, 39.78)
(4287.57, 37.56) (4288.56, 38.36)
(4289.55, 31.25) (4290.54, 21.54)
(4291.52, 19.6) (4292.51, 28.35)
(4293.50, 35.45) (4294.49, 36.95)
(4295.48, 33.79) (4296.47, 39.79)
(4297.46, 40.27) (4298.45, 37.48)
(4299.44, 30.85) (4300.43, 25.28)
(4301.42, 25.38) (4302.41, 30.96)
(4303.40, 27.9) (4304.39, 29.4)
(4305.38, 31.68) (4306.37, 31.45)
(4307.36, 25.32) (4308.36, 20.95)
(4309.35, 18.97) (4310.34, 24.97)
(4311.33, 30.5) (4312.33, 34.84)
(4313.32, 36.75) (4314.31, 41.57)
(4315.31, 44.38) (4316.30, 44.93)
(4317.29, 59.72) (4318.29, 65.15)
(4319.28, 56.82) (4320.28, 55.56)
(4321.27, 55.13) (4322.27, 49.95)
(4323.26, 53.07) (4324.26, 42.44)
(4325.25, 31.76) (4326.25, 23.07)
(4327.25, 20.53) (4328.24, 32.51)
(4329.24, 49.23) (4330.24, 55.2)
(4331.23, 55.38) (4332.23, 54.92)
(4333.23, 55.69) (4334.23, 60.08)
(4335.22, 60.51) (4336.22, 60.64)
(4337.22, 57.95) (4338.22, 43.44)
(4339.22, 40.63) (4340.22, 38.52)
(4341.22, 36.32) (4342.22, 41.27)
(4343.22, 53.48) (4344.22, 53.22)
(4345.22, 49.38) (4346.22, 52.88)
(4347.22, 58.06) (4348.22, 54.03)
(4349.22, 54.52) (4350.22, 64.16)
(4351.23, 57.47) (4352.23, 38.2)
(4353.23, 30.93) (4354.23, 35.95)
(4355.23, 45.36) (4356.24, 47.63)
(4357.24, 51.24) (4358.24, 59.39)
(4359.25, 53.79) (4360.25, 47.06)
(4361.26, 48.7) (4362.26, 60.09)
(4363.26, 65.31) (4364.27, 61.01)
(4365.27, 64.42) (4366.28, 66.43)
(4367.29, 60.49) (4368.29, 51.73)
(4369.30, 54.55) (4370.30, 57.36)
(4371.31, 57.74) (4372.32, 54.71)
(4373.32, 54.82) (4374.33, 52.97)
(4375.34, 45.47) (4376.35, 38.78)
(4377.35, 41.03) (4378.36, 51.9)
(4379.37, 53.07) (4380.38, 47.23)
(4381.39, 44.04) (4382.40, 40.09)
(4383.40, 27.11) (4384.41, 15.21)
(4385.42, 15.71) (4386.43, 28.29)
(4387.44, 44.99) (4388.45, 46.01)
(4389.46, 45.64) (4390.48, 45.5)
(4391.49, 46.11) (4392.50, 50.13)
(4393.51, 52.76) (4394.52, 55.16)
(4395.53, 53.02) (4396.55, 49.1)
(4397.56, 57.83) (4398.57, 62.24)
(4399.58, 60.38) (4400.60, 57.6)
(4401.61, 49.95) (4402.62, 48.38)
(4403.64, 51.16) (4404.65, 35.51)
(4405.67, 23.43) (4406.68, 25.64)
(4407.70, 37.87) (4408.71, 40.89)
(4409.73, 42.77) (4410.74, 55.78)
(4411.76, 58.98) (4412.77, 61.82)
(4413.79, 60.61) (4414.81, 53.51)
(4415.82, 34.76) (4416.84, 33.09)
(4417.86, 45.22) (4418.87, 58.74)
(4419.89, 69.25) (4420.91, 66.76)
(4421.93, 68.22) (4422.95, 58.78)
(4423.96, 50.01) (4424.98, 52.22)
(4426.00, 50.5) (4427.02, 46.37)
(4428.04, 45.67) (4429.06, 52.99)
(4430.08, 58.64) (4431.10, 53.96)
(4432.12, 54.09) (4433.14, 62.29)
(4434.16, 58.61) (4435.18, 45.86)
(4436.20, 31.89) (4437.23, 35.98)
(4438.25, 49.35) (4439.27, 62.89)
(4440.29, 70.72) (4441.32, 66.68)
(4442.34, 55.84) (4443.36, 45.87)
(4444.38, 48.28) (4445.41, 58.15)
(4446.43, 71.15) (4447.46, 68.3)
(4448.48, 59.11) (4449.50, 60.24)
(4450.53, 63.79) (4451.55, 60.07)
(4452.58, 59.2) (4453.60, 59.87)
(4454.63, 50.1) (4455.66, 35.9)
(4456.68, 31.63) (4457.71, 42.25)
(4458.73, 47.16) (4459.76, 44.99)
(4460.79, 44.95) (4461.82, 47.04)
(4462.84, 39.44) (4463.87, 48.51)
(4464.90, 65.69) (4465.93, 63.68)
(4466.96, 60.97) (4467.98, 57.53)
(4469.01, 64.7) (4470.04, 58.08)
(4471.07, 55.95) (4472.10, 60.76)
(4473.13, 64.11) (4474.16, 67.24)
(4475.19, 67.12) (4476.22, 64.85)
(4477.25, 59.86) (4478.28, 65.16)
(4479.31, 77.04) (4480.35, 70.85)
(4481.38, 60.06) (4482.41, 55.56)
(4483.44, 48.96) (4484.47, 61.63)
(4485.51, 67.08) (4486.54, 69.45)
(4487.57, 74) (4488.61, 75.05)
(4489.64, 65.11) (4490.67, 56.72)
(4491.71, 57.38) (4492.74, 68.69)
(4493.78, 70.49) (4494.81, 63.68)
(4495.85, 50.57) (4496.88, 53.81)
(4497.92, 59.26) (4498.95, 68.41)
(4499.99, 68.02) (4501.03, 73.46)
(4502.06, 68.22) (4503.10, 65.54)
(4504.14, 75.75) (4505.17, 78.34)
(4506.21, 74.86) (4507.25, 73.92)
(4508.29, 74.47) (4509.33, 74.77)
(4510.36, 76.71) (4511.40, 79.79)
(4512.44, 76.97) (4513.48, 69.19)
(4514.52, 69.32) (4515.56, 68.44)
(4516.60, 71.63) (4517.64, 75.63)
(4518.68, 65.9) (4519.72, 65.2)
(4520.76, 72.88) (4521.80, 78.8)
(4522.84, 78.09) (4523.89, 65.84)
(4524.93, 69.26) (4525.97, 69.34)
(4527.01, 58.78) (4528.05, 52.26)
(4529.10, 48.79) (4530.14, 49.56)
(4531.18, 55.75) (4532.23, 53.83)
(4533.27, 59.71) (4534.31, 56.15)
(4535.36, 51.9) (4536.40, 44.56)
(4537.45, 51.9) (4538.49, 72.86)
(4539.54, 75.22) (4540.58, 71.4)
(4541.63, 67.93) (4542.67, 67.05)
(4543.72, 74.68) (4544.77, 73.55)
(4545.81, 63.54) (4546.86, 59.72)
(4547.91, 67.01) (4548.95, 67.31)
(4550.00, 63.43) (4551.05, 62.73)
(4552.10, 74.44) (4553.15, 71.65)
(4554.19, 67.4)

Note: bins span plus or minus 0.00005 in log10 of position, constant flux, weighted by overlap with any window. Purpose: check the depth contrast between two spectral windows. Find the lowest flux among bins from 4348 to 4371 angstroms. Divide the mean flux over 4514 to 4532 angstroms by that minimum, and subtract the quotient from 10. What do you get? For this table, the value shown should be 7.9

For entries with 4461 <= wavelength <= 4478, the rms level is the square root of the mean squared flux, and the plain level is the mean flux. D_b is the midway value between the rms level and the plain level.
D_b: 59.3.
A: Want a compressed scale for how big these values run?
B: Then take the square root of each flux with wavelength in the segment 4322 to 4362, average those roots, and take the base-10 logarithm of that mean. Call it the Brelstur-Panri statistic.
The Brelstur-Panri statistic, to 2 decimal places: 0.84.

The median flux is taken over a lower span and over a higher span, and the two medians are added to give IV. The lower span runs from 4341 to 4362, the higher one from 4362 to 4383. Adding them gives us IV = 106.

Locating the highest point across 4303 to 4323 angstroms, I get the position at 4318.29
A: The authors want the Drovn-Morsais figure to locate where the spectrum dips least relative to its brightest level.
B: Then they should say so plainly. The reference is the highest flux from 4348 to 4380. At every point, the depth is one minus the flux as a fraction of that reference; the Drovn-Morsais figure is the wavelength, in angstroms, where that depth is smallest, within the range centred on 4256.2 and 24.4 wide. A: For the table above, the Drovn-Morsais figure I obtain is 4245.33 angstroms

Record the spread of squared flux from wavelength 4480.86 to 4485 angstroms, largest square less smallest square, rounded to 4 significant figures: 1401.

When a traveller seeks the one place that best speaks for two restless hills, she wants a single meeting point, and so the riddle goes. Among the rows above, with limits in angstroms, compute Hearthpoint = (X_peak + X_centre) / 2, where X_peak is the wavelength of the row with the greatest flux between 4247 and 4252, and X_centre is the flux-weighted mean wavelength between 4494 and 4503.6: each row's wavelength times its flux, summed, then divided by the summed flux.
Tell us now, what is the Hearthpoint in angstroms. 4373.2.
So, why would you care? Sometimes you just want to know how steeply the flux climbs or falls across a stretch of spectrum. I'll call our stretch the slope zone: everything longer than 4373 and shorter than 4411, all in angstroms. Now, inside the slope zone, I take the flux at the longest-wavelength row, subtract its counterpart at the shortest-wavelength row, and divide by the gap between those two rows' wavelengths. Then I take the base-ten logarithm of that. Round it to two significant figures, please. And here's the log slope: -1.6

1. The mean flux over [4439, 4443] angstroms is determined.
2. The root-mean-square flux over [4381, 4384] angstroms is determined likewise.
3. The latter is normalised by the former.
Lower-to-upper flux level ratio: 0.6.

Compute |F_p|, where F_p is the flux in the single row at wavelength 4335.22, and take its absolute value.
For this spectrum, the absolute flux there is 61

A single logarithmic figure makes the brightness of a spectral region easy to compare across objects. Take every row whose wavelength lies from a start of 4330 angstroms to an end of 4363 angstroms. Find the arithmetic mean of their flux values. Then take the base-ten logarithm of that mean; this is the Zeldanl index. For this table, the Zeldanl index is 1.71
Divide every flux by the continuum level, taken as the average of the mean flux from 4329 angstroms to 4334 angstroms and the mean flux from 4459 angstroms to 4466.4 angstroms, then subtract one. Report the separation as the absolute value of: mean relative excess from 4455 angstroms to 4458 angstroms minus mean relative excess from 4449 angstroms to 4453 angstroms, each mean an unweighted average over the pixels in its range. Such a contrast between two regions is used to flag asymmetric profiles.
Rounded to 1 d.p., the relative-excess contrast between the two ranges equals 0.5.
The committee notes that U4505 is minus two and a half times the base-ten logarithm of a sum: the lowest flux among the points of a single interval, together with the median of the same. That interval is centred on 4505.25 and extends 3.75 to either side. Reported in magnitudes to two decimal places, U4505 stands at -5.37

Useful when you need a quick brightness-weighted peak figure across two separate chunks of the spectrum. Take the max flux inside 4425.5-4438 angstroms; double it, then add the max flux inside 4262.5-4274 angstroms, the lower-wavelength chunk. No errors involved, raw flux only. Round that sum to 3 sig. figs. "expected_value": 173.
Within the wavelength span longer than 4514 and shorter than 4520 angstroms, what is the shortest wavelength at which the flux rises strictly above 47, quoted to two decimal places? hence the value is 4514.52 angstroms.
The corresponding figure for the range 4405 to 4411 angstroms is 4410.74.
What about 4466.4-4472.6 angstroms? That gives 4466.96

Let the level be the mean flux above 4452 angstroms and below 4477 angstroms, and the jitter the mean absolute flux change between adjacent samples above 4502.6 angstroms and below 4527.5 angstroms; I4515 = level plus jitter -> 58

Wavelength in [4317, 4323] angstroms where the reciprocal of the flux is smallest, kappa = 4318.29 angstroms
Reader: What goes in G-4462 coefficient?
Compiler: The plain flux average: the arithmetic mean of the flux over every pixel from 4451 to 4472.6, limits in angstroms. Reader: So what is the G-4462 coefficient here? 52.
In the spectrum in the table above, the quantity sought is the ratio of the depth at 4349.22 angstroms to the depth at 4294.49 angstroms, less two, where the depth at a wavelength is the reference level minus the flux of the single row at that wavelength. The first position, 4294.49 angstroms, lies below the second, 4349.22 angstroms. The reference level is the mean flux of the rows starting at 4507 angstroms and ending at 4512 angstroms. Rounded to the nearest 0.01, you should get -1.45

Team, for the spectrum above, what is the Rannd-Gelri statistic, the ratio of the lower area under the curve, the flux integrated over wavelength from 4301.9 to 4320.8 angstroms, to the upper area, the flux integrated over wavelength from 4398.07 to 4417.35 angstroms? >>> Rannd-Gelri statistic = 0.78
